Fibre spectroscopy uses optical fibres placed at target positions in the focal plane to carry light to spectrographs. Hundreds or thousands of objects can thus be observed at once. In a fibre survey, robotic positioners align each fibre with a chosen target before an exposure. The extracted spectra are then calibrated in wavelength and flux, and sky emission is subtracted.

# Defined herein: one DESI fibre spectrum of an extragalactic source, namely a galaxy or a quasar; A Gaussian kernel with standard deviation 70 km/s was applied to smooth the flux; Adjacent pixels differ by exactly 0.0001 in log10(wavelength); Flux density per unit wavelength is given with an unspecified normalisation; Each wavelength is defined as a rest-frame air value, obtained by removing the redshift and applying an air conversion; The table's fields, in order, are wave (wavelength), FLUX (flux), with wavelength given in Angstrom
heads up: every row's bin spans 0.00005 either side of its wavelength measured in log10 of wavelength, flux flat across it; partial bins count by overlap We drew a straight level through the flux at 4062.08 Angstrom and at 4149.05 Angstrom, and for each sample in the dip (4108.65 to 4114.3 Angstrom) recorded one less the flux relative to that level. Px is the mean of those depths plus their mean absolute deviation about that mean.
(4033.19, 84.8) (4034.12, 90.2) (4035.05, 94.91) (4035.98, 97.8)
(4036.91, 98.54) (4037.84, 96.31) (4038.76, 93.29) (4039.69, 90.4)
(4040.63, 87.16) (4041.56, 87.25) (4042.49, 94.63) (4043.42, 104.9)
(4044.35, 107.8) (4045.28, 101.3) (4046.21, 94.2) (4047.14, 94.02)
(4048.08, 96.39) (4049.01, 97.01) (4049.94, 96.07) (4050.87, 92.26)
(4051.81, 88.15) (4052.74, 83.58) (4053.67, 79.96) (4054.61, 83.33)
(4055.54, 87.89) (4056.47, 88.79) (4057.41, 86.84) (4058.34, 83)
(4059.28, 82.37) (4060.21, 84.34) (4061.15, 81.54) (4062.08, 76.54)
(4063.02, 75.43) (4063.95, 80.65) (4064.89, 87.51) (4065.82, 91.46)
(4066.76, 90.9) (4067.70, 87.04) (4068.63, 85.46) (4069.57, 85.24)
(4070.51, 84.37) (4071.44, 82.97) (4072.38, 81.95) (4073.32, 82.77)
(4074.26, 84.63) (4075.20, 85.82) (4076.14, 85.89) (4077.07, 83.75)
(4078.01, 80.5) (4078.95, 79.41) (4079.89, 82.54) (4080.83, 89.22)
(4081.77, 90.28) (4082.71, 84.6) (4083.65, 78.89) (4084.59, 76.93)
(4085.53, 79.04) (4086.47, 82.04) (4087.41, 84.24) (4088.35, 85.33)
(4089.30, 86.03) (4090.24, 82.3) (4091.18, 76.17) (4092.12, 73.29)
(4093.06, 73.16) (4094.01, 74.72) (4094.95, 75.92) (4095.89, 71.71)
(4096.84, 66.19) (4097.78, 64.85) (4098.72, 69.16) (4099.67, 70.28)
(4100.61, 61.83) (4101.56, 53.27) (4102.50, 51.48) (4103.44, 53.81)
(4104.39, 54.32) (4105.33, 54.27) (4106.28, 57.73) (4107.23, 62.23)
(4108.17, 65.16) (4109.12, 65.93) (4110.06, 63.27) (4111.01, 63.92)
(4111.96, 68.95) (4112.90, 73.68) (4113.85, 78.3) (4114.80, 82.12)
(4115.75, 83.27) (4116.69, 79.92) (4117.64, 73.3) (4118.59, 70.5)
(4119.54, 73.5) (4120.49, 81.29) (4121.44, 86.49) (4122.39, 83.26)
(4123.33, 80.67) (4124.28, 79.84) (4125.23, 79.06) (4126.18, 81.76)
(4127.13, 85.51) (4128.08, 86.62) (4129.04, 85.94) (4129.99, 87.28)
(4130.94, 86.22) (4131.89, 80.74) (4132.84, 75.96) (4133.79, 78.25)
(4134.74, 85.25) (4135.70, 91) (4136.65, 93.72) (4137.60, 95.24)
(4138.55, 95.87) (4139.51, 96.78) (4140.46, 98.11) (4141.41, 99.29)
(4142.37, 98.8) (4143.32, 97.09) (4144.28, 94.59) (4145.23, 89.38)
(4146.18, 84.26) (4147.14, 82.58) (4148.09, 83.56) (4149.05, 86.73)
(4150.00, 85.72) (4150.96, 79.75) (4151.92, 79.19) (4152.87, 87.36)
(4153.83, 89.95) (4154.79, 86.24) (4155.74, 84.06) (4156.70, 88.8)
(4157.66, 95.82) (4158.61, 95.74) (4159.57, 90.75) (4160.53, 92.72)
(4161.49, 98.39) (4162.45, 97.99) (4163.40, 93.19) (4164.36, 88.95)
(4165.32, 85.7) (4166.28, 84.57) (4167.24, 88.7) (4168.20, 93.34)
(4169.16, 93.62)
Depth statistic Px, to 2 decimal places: 0.22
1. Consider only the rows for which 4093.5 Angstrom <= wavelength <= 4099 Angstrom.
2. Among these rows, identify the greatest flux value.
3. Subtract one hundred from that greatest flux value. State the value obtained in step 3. -24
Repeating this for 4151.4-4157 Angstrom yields -10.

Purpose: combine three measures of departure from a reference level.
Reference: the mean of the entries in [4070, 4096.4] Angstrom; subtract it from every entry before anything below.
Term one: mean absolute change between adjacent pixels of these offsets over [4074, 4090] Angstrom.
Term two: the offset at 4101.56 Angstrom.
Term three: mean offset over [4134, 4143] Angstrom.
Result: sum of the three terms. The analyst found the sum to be -12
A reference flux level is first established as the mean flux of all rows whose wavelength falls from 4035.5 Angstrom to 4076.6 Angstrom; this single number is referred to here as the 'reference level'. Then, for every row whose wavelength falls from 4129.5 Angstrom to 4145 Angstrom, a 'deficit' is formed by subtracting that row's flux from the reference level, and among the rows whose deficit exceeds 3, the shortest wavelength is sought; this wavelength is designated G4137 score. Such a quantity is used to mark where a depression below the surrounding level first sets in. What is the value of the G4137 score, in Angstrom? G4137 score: 4131.89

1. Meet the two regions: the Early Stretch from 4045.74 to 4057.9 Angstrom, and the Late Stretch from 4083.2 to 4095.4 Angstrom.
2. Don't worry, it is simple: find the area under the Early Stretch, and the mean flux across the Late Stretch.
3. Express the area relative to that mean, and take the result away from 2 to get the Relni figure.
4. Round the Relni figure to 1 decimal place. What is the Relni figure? -11.8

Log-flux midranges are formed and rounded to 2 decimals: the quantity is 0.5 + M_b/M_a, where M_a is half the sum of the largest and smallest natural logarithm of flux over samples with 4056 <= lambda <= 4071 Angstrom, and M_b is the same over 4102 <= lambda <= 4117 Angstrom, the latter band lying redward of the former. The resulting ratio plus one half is 1.45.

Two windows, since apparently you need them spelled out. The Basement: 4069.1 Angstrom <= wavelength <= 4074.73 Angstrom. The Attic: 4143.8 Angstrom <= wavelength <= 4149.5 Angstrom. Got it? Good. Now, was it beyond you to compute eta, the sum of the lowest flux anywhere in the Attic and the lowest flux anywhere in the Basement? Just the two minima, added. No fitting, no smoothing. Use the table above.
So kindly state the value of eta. 165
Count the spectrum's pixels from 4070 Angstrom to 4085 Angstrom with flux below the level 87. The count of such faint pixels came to 14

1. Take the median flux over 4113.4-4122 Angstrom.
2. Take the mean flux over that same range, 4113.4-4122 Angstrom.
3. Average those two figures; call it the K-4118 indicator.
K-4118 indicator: 79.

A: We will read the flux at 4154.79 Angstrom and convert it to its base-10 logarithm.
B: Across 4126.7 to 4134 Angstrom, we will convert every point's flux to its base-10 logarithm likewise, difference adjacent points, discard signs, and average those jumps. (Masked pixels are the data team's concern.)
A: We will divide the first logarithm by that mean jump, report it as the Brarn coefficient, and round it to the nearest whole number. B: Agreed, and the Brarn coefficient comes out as 152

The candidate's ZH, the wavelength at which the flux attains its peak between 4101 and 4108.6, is 4108.17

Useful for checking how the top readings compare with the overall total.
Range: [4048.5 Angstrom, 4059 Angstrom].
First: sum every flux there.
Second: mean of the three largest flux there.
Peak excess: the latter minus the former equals -872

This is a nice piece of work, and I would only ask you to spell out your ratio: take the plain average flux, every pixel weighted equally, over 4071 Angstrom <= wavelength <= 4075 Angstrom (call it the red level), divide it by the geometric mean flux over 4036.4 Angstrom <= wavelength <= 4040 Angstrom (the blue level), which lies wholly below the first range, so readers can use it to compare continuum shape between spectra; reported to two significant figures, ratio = 0.88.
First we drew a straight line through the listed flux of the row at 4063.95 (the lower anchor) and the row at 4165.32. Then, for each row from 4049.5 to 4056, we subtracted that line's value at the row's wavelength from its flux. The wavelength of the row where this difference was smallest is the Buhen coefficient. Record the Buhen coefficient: 4053.67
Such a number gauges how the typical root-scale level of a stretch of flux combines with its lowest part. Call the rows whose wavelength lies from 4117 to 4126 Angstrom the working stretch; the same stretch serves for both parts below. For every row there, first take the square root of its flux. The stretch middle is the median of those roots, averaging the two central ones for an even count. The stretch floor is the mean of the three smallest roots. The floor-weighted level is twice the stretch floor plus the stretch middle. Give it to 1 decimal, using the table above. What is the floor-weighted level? 26.0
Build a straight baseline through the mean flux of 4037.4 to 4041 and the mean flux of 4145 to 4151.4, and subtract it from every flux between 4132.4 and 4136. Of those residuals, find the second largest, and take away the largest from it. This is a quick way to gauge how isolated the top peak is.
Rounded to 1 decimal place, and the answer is -5.8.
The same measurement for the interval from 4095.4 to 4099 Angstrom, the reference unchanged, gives -2.4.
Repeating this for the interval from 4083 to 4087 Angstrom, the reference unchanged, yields -3.1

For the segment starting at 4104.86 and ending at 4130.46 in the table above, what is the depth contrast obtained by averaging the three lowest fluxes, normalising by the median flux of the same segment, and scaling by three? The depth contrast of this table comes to 2.20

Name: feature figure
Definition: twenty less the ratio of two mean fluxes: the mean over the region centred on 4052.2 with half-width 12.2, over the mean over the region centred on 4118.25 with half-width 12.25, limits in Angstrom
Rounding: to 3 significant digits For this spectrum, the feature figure 18.8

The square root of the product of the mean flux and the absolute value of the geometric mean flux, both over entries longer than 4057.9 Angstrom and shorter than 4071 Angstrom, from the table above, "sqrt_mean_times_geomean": 84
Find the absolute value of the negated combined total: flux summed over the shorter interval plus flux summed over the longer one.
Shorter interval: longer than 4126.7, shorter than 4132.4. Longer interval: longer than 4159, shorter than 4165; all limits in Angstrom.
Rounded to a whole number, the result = 1074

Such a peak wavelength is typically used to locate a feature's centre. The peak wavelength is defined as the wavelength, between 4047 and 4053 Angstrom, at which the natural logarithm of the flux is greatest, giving 4049.01 Angstrom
